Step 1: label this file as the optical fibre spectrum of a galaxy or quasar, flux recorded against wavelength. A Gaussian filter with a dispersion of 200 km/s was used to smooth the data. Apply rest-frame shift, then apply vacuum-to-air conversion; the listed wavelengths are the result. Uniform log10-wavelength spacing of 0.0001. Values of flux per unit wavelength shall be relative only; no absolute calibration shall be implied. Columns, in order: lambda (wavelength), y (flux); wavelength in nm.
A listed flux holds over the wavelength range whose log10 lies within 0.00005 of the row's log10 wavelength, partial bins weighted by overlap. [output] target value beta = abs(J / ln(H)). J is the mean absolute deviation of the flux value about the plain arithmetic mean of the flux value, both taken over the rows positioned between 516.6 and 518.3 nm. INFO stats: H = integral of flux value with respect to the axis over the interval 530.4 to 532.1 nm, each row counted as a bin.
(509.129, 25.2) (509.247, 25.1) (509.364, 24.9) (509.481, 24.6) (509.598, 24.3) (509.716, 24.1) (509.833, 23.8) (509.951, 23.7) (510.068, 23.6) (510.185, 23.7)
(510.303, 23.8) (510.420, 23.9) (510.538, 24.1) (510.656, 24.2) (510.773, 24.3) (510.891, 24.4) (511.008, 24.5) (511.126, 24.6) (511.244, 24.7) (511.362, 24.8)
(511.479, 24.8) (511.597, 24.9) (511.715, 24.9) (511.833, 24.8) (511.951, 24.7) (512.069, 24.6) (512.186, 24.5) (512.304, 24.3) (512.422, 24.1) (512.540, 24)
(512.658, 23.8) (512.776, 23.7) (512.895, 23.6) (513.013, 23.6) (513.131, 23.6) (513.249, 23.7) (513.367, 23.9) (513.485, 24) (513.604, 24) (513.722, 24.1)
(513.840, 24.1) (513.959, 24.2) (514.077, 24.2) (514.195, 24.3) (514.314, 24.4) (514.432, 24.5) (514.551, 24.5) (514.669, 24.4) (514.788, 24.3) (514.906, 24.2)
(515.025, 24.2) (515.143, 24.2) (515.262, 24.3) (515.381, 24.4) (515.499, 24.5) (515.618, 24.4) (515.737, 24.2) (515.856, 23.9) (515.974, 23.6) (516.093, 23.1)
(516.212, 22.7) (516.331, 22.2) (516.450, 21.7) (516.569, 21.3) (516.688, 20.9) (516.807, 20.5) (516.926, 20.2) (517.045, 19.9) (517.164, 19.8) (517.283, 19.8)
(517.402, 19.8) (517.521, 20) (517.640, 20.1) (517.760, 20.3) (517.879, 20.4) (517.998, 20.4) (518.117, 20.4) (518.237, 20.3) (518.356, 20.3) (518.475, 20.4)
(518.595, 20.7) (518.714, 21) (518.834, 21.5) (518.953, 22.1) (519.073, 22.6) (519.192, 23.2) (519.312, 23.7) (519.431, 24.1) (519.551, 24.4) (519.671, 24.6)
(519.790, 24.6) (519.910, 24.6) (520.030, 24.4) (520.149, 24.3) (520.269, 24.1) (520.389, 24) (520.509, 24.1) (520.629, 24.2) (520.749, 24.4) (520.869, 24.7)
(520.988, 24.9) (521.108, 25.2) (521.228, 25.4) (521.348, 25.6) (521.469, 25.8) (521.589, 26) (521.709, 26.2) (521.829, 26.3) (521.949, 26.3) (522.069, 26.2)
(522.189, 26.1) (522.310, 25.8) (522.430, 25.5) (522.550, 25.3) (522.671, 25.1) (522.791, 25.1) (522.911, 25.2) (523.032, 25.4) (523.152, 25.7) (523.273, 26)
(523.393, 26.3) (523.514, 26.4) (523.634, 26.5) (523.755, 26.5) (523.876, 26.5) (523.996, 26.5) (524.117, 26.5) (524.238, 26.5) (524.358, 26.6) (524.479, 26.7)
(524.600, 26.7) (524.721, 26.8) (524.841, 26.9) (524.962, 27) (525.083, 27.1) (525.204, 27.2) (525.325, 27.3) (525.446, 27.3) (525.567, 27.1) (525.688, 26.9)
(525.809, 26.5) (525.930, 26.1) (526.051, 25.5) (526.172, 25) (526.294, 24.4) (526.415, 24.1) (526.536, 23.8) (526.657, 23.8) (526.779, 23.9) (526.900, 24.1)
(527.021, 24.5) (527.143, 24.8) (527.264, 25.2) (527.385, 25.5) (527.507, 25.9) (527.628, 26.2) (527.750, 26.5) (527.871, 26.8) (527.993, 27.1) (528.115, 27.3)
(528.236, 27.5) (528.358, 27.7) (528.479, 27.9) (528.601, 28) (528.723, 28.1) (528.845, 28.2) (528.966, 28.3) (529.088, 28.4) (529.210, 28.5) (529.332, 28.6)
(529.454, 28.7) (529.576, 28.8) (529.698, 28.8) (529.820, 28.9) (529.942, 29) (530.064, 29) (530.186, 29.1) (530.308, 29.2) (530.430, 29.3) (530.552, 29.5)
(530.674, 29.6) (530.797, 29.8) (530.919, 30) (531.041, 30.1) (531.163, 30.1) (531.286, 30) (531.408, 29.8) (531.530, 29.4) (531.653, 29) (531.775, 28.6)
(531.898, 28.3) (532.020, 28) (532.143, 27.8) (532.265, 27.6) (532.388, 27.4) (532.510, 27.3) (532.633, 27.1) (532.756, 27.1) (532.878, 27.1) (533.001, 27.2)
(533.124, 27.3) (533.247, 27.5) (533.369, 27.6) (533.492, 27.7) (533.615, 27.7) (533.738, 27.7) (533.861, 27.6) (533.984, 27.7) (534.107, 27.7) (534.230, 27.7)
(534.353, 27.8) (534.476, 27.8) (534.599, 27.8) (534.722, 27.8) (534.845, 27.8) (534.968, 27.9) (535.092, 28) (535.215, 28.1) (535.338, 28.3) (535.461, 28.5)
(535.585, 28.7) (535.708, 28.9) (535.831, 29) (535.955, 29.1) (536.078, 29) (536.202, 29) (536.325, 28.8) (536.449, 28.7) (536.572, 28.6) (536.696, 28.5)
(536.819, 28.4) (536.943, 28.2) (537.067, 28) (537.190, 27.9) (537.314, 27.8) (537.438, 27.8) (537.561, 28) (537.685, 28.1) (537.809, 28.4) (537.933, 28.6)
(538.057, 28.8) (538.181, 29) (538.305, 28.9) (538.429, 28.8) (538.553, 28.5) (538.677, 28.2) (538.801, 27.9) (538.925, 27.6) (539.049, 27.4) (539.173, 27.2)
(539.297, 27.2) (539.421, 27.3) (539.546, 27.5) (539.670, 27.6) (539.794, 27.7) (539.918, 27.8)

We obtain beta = 0.07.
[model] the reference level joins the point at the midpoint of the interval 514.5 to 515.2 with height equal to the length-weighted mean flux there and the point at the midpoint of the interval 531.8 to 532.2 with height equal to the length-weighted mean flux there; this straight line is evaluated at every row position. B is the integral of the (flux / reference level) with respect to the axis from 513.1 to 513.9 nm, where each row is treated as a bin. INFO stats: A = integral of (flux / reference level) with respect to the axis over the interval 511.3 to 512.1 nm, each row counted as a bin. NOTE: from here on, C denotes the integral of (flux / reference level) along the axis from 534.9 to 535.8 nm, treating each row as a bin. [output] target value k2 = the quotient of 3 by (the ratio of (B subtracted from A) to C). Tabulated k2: 63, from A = 0.84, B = 0.796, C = 0.89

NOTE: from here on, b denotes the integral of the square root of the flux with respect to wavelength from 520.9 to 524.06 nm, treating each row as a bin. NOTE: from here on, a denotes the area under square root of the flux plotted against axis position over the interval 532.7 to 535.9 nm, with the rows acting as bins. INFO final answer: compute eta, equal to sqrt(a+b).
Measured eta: 5.74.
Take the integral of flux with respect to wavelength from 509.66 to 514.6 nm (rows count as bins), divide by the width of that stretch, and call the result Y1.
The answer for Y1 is 24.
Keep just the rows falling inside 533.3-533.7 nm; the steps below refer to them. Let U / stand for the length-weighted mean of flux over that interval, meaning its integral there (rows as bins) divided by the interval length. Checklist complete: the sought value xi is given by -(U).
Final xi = -28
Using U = 27.7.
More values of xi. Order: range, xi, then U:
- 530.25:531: -30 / 29.6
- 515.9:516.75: -22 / 22.2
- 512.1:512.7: -24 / 24.2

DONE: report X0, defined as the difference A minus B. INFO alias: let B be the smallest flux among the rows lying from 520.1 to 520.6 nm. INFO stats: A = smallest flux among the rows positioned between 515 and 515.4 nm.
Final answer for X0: 0.2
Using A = 24.2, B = 24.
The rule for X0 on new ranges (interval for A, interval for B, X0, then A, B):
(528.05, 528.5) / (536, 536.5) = -1.4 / 27.3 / 28.7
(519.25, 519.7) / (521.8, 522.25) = -2.4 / 23.7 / 26.1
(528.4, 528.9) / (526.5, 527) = 4.1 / 27.9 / 23.8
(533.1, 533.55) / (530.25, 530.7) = -1.9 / 27.3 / 29.2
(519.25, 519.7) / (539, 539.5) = -3.5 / 23.7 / 27.2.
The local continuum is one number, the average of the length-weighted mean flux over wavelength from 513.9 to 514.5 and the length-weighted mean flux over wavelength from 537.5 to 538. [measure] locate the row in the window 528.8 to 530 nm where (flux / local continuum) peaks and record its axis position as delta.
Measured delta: 529.942 nm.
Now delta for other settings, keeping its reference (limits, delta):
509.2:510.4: 509.247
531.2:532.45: 531.286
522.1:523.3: 522.189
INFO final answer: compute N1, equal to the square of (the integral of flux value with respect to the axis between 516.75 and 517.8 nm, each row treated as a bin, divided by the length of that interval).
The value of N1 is 401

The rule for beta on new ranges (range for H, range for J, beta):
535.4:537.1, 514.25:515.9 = 0.03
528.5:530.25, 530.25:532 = 0.11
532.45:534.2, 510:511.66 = 0.09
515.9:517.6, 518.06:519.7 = 0.40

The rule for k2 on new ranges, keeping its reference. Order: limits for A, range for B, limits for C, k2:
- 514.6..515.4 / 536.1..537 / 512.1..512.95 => -29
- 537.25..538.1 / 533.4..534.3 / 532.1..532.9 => -41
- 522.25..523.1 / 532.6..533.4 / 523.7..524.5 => 43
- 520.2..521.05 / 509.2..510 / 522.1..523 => -84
